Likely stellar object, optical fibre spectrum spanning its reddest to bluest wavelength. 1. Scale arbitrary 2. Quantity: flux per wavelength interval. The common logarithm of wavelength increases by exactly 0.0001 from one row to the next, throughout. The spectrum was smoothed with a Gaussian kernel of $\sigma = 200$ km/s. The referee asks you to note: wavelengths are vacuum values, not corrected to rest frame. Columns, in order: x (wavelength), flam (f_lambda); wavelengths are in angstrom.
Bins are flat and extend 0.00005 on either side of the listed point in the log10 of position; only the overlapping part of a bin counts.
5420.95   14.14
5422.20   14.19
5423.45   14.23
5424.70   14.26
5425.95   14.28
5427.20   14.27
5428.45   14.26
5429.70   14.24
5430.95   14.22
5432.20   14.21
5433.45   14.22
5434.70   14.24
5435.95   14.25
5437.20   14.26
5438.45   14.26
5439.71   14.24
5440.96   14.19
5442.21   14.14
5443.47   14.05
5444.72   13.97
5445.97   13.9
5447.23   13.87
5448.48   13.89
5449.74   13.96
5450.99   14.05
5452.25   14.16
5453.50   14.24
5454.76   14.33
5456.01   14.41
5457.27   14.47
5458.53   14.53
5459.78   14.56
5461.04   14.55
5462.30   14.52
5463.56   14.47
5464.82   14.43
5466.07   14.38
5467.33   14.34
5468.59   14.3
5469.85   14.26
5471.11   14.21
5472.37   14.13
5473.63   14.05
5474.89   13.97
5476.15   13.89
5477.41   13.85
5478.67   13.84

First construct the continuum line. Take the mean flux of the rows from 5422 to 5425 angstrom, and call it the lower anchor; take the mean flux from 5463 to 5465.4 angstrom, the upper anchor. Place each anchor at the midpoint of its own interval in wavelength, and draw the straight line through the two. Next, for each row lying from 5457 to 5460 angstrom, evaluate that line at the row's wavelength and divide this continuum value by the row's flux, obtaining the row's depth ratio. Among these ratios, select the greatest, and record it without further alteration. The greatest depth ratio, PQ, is 1.00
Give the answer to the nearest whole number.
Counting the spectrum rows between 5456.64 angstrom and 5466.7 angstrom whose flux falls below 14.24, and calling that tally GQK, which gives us 0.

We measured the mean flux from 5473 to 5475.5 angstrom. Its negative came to -14.0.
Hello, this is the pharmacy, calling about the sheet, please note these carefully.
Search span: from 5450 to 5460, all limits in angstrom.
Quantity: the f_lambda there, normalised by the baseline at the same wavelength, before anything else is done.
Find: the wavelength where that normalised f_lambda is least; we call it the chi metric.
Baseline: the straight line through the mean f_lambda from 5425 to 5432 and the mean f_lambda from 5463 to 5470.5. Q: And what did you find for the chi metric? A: 5450.99 angstrom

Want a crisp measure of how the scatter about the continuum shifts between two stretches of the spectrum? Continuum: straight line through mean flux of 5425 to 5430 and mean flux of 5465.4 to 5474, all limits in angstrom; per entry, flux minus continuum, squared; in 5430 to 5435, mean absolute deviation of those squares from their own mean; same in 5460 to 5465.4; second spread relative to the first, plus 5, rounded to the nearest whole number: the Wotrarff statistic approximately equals 41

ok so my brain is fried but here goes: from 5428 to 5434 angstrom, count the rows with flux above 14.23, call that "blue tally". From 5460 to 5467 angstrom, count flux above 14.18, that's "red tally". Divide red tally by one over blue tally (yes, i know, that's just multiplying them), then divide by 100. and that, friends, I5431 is 0.10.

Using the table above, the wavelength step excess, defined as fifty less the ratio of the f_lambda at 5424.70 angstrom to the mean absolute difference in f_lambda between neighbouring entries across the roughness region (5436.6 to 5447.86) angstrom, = -243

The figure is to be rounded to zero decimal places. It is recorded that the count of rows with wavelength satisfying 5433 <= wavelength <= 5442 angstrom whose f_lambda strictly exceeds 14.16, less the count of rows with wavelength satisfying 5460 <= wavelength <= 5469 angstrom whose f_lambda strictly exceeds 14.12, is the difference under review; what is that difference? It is 0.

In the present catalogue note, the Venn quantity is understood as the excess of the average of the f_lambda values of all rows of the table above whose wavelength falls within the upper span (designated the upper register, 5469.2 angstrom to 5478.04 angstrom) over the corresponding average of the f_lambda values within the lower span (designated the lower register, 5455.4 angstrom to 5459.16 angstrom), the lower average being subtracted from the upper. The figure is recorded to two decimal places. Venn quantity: -0.42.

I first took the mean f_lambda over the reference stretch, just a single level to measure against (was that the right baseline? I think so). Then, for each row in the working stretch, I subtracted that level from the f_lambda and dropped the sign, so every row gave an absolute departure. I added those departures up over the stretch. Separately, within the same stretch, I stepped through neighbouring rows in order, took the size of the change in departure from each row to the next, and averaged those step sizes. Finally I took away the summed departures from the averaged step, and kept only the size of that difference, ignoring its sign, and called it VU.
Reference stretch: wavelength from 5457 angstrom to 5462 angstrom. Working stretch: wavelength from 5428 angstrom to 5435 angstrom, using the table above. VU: 1.8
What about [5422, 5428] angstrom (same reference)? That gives 1.4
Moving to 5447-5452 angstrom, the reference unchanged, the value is 2.3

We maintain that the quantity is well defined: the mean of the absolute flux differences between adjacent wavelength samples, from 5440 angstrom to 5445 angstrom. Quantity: 0.07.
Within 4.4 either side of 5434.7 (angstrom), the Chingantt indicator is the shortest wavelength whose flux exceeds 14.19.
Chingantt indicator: 5430.95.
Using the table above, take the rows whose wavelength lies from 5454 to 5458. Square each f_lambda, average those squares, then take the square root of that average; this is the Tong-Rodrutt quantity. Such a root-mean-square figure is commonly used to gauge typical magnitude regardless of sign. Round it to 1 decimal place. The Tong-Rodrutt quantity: 14.4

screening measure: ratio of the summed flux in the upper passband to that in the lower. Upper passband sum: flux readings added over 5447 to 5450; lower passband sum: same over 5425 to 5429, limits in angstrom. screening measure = 0.97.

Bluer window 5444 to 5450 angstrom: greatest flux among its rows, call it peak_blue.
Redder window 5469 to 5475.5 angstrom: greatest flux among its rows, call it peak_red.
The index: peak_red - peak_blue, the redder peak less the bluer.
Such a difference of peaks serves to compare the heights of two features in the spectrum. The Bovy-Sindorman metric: 0.29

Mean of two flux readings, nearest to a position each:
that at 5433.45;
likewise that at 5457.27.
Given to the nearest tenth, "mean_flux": 14.3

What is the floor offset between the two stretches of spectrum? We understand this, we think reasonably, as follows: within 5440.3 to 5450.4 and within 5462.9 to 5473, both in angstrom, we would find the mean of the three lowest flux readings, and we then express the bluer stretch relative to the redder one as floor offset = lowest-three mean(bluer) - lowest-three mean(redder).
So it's -0.3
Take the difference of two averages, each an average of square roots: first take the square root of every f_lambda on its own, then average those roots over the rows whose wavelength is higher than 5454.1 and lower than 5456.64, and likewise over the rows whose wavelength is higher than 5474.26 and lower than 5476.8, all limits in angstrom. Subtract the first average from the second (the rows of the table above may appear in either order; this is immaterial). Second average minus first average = -0.06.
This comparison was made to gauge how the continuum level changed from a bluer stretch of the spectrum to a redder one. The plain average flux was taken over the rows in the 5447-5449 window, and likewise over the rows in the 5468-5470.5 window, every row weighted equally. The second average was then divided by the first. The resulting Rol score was 1.03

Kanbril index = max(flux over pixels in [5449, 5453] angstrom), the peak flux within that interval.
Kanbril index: 14.16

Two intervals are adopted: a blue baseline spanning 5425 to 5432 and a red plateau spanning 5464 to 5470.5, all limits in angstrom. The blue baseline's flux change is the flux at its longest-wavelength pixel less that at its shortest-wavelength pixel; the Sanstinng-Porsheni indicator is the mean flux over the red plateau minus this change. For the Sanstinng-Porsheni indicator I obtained 14.4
